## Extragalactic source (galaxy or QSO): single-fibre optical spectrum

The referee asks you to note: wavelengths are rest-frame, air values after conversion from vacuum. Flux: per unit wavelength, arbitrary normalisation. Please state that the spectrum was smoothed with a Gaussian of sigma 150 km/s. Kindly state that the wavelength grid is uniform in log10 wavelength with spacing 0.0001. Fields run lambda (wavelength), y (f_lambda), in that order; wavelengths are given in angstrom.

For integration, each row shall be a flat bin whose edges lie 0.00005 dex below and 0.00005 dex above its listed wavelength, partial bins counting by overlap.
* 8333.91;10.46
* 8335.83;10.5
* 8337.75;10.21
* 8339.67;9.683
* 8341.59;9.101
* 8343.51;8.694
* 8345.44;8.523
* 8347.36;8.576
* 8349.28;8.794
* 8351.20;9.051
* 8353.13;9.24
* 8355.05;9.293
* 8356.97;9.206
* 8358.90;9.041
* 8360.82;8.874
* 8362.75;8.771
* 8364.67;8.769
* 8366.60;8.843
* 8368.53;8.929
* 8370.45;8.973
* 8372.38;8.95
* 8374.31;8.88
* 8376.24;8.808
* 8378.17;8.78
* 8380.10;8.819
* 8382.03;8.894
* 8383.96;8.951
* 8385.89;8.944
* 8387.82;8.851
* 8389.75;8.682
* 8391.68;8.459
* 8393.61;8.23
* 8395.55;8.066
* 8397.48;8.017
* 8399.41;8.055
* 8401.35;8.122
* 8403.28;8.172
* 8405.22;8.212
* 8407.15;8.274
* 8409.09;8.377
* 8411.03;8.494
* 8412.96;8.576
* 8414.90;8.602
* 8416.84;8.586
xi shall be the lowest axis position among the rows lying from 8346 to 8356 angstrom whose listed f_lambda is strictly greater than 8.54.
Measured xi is 8347.36 angstrom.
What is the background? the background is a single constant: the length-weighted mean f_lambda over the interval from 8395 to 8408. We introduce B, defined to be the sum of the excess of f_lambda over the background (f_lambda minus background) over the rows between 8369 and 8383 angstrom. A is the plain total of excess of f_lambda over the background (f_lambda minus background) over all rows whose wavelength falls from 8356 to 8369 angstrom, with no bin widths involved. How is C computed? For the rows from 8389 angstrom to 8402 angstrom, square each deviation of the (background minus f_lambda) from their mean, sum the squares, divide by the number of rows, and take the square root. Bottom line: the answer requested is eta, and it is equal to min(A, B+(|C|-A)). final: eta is 0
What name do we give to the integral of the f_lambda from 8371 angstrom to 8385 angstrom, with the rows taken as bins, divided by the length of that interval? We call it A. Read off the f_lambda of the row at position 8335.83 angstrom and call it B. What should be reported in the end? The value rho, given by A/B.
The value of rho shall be 0.84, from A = 8.87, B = 10.5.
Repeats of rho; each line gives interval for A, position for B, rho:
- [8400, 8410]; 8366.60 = 0.93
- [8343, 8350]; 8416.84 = 1.01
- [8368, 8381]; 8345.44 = 1.04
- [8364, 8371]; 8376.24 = 1.01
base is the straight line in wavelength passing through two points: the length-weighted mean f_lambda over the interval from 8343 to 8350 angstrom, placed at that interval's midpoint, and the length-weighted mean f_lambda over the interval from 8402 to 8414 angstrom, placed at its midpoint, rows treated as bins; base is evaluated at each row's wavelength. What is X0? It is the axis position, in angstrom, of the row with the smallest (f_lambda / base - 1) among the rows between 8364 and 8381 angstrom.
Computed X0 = 8364.67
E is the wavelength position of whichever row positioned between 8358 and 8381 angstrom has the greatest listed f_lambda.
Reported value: 8358.90 angstrom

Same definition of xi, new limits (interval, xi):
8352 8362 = 8353.13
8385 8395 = 8385.89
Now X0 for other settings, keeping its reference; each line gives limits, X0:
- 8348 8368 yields 8349.28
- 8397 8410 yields 8397.48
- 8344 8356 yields 8345.44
